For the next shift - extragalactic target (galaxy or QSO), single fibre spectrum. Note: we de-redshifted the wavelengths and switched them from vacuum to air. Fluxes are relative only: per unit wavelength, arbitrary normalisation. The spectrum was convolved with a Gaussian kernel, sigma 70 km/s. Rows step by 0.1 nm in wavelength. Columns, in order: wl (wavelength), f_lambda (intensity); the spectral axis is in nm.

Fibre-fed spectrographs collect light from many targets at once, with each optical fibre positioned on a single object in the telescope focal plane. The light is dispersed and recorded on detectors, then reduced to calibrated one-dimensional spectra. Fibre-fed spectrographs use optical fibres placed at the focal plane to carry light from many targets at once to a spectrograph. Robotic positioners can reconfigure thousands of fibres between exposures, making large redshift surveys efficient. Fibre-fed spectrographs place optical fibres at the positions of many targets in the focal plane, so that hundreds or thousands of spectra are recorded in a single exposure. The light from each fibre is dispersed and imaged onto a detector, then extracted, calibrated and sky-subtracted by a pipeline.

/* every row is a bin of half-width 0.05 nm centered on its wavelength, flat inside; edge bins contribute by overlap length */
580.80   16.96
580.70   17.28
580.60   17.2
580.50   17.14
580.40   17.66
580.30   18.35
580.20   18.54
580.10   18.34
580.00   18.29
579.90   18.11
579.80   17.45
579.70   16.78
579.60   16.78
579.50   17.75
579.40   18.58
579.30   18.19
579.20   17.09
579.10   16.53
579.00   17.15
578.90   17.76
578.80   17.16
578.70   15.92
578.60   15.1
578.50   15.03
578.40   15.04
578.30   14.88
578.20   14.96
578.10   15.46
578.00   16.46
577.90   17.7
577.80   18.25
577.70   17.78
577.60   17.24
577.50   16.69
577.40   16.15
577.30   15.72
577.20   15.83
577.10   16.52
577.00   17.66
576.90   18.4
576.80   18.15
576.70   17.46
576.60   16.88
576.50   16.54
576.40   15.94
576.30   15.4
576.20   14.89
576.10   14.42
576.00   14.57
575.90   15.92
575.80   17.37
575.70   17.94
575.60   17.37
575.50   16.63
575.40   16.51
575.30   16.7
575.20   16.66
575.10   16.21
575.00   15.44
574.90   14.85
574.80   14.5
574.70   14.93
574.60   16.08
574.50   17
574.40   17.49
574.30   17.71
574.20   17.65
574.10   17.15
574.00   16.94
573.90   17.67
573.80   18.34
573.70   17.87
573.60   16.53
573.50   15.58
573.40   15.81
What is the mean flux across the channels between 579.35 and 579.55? 18.2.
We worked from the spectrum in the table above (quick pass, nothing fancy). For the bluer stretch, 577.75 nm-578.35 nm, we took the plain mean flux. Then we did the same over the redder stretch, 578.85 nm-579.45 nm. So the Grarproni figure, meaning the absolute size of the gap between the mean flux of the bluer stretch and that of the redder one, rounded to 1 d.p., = 1.3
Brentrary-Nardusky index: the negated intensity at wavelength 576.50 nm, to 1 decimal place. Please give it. -16.5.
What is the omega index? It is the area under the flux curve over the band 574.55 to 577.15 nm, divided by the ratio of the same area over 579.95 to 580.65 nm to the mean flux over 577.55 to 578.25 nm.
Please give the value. 57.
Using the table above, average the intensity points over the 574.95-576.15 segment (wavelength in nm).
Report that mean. 16.3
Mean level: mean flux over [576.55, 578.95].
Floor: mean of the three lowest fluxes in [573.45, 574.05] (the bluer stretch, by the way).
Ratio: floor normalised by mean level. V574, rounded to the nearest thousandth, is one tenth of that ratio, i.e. 0.099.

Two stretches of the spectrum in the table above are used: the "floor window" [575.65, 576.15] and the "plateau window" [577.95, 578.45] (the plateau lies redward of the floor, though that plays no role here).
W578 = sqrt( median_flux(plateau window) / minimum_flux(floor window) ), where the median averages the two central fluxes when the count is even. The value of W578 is 1.02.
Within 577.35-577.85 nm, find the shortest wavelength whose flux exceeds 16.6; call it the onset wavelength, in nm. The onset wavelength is 577.50 nm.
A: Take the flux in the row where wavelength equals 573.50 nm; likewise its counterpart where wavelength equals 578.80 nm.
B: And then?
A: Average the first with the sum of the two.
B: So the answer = 24.2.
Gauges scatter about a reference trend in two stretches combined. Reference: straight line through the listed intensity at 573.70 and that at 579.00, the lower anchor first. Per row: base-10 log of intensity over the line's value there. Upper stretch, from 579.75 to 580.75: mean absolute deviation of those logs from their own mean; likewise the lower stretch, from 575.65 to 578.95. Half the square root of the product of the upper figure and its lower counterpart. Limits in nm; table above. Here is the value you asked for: 0.009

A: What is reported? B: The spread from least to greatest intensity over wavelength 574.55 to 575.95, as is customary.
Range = 3.4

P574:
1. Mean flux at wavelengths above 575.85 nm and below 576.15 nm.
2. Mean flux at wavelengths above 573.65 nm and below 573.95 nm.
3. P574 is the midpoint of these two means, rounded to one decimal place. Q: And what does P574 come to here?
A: 16.5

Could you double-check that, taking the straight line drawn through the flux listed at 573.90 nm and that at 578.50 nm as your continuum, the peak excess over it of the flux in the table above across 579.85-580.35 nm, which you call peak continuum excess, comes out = 4.5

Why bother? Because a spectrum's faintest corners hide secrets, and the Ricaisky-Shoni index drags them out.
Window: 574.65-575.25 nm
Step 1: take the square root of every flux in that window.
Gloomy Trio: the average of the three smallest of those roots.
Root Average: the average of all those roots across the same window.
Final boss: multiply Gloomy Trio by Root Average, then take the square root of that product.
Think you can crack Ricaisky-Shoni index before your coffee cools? 3.88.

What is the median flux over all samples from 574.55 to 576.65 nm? 16.1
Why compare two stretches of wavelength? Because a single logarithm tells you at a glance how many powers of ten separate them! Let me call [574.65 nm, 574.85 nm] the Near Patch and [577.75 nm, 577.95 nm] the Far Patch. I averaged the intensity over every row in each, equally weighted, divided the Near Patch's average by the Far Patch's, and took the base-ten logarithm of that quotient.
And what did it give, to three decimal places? -0.087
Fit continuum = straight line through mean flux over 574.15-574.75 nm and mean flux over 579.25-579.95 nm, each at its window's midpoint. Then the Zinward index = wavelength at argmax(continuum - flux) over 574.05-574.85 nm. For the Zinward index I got 574.80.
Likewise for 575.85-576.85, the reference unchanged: 576.10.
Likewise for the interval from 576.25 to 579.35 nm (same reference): 578.30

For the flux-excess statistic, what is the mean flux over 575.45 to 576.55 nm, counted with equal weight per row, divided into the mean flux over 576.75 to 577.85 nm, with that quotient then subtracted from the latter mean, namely 16.1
